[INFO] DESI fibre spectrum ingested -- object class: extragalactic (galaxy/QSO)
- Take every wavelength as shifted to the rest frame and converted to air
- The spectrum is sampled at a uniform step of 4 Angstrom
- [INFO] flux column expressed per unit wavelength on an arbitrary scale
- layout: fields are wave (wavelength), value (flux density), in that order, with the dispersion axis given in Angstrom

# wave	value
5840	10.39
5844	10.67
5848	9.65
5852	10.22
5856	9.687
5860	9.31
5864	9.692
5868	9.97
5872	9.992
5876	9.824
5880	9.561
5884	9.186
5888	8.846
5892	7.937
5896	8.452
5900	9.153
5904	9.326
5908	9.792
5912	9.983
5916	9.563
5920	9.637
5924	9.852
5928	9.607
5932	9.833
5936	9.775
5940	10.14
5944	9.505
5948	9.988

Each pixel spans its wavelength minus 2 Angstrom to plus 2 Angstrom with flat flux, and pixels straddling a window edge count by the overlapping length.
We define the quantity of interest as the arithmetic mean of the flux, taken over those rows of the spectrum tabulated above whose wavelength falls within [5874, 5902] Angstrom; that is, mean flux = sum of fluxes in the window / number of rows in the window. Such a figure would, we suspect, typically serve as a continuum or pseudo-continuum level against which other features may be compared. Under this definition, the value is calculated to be 8.99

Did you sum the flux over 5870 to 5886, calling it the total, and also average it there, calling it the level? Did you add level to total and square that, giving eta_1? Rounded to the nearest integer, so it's 2324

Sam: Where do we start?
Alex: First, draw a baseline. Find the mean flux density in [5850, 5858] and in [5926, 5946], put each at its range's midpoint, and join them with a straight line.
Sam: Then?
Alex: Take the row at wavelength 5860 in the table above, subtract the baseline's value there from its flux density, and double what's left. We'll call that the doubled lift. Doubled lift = -1.3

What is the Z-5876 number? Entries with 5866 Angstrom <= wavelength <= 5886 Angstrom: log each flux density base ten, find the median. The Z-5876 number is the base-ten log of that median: -0.003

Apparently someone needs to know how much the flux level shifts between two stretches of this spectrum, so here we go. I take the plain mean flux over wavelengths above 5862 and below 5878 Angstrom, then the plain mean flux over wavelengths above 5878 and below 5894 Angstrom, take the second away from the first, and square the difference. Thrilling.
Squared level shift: 1.0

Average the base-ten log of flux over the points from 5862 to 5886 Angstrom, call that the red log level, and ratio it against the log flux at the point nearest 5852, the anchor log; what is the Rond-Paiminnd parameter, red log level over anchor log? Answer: 0.978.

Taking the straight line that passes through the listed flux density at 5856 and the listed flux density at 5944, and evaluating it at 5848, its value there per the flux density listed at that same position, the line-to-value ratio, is 1.01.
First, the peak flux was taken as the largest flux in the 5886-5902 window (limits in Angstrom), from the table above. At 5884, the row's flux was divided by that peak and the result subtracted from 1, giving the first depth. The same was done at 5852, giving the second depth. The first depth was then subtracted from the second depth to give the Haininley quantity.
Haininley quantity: -0.11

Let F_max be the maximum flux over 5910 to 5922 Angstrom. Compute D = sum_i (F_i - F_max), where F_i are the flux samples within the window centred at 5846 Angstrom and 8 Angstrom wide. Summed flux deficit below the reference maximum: 0.4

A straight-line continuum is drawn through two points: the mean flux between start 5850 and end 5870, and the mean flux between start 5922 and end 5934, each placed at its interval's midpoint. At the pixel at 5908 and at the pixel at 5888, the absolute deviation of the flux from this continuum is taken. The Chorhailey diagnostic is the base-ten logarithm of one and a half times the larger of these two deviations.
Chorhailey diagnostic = 0.14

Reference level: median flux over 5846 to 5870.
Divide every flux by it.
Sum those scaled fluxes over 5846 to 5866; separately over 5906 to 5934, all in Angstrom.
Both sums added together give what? 12.1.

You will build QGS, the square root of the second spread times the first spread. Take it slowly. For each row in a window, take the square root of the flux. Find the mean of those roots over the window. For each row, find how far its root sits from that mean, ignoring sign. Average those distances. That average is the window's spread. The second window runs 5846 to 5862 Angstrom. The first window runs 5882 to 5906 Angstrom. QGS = 0.053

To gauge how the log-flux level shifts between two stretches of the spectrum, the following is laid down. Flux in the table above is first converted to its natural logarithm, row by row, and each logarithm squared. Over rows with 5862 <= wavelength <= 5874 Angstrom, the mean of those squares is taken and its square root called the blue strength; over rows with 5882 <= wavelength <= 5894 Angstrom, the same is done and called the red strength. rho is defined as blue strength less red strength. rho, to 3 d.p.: 0.134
